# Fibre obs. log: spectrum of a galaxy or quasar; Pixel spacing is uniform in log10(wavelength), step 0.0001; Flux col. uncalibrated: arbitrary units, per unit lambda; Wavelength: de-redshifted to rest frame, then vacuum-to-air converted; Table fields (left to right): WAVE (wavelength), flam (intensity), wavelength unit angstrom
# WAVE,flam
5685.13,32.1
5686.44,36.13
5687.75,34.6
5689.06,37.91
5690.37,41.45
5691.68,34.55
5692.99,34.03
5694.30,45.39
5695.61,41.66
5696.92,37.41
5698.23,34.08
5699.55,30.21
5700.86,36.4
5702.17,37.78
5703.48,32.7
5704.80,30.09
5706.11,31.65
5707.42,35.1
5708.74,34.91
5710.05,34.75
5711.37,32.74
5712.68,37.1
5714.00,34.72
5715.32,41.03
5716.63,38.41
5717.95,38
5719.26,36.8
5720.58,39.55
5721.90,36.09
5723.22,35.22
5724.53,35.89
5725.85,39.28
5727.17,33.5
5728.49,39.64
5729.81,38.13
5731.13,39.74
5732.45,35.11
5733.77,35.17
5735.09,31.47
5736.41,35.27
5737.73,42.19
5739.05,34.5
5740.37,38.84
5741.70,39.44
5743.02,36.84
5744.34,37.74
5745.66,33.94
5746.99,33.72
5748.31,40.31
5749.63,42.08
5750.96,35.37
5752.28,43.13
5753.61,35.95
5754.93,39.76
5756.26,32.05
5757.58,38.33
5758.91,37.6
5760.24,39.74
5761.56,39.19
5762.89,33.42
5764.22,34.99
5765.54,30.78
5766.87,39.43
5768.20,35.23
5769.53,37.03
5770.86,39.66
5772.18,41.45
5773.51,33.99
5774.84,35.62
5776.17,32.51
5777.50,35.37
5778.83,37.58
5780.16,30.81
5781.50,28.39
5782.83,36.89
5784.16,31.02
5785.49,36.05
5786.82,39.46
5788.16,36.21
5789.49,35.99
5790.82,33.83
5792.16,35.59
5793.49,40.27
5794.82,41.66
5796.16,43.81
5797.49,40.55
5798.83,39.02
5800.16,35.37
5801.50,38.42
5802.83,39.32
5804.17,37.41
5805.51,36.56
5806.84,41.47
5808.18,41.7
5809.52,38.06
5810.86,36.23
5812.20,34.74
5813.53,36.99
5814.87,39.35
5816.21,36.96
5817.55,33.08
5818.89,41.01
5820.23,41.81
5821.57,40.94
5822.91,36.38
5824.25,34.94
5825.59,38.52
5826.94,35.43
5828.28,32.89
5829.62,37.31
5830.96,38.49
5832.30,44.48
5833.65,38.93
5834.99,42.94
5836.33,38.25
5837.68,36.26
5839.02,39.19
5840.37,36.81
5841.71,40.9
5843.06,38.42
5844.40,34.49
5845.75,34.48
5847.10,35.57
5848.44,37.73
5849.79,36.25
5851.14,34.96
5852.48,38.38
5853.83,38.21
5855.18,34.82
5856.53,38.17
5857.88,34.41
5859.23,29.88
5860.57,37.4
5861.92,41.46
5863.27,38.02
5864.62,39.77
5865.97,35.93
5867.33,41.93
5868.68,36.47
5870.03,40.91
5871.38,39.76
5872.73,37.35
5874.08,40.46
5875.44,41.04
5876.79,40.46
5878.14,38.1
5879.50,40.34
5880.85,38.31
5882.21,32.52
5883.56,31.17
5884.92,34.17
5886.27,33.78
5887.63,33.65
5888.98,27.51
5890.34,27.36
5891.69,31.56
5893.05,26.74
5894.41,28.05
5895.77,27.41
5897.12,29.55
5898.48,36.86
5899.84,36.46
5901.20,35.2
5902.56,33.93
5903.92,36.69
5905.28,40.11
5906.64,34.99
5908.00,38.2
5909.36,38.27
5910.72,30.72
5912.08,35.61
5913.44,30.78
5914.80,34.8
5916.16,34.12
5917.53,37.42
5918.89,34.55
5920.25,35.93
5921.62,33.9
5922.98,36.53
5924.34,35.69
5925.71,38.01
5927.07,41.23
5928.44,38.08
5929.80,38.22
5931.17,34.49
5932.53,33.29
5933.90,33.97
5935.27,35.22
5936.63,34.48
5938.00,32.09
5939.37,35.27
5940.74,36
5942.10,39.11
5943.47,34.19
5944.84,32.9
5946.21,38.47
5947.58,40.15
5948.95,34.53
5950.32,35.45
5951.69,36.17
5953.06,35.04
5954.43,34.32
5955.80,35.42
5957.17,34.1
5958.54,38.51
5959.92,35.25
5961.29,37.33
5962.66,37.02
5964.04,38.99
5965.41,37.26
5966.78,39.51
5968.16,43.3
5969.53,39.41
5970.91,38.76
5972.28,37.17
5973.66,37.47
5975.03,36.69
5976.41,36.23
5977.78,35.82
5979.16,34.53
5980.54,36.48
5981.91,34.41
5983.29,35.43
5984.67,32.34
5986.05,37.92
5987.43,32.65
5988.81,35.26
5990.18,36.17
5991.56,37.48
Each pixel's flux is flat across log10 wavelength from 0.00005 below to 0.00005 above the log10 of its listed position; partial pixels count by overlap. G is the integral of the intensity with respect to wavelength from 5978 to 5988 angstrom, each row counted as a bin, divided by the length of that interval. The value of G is 34.9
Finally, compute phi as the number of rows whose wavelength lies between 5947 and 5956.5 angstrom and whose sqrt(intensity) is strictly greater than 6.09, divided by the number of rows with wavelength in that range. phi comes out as 0.14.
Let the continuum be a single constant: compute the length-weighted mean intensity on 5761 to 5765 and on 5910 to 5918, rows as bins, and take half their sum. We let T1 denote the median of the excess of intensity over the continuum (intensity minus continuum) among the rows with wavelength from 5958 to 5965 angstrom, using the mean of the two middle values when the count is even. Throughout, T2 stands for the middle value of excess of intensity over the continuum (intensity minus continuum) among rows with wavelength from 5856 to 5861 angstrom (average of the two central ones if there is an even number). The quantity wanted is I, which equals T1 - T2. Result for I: 1.4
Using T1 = 2.6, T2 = 1.2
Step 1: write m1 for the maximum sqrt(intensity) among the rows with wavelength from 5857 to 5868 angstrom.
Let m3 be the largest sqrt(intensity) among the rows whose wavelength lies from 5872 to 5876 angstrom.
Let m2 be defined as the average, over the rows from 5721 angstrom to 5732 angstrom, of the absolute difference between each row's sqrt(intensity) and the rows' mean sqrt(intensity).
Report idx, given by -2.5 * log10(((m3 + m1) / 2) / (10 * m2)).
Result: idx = -1.48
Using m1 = 6.48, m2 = 0.17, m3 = 6.41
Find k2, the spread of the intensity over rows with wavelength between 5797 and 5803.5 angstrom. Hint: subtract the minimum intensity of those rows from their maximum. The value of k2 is 5.2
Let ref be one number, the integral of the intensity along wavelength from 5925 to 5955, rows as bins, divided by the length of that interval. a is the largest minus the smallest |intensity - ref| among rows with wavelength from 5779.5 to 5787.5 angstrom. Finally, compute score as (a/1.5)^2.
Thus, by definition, 24.6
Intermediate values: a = 7.4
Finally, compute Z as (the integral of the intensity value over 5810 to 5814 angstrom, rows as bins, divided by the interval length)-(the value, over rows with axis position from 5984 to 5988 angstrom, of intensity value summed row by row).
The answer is -67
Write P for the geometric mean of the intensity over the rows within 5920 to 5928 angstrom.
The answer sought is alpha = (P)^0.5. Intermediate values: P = 36.8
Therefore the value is 6.07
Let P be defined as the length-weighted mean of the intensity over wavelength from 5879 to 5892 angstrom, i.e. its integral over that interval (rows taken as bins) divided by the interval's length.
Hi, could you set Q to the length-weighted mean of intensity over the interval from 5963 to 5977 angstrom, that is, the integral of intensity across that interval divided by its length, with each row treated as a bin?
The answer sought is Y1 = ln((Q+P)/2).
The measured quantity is 3.58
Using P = 33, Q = 38.4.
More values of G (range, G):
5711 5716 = 36.6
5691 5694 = 35.7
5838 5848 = 37.1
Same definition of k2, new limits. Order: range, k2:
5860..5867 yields 5.5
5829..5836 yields 7.2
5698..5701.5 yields 6.2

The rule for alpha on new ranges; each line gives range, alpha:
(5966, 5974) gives 6.26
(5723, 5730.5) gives 6.07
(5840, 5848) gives 6.06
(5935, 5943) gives 5.94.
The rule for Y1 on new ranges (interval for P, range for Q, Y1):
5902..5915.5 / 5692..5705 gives 3.58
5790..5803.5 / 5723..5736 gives 3.63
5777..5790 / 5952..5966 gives 3.57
